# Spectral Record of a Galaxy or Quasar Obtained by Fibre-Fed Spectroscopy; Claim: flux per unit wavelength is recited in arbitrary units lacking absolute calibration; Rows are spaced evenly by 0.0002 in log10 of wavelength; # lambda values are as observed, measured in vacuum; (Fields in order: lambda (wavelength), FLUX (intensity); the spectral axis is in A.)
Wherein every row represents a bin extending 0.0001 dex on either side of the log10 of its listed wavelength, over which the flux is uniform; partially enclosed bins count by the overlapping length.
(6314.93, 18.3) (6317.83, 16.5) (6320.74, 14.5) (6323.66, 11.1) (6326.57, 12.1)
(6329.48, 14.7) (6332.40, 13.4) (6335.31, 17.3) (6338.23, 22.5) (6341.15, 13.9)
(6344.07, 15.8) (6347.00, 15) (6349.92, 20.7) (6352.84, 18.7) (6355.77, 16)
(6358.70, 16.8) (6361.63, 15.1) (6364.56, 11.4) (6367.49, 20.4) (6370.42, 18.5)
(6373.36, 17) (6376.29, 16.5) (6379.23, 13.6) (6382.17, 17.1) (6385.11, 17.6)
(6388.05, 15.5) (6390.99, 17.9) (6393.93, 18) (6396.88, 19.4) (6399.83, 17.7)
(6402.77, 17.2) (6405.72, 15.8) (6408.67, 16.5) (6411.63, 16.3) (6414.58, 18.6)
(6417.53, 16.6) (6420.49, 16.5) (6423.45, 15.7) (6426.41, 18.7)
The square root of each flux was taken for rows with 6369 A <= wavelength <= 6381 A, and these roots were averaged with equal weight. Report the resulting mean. 4.04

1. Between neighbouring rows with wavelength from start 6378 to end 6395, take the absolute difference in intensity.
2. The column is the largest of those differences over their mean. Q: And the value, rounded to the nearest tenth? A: 2.0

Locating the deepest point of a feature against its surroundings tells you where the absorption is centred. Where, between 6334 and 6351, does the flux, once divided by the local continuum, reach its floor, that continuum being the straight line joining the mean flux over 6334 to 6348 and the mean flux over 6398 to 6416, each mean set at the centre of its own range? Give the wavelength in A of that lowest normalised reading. 6341.15 A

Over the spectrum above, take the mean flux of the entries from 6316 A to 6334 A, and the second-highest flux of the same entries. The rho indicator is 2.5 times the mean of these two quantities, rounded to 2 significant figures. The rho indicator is 36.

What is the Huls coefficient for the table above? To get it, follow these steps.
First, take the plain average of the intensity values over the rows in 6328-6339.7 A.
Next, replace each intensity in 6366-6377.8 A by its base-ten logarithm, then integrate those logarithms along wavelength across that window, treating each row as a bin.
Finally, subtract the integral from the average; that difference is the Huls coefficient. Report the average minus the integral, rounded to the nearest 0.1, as 2.2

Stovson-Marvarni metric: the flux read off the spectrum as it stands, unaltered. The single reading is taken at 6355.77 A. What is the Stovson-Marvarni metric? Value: 16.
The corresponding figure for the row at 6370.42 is 18.5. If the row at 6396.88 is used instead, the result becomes 19.4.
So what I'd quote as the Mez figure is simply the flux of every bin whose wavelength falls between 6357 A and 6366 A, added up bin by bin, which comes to 43.3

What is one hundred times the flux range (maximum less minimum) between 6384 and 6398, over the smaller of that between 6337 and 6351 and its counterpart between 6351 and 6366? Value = 53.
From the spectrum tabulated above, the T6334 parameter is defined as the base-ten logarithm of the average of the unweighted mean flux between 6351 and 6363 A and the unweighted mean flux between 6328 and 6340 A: 1.226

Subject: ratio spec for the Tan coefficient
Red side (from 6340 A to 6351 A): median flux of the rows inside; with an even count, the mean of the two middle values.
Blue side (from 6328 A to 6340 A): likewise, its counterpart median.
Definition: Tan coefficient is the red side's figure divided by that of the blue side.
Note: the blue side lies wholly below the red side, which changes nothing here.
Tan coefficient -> 0.96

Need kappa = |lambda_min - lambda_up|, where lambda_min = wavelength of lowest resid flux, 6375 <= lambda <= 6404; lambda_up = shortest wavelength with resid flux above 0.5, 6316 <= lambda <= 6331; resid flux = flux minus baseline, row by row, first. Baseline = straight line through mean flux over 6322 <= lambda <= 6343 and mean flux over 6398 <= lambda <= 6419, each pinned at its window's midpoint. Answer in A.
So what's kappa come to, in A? 61.4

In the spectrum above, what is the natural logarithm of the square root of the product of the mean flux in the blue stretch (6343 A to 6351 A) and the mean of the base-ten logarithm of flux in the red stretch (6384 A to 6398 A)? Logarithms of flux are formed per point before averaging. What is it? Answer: 1.53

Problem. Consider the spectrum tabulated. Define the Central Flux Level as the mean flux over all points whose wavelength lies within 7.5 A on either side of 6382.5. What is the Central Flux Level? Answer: 16.1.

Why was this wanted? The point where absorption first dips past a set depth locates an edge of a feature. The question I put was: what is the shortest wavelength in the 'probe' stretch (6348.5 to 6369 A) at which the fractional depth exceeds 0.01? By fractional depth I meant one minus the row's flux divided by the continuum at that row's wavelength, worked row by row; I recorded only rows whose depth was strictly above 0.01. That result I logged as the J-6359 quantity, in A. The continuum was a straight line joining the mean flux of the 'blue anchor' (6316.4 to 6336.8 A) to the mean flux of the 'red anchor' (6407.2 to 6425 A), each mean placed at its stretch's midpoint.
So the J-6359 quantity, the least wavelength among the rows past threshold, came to 6364.56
